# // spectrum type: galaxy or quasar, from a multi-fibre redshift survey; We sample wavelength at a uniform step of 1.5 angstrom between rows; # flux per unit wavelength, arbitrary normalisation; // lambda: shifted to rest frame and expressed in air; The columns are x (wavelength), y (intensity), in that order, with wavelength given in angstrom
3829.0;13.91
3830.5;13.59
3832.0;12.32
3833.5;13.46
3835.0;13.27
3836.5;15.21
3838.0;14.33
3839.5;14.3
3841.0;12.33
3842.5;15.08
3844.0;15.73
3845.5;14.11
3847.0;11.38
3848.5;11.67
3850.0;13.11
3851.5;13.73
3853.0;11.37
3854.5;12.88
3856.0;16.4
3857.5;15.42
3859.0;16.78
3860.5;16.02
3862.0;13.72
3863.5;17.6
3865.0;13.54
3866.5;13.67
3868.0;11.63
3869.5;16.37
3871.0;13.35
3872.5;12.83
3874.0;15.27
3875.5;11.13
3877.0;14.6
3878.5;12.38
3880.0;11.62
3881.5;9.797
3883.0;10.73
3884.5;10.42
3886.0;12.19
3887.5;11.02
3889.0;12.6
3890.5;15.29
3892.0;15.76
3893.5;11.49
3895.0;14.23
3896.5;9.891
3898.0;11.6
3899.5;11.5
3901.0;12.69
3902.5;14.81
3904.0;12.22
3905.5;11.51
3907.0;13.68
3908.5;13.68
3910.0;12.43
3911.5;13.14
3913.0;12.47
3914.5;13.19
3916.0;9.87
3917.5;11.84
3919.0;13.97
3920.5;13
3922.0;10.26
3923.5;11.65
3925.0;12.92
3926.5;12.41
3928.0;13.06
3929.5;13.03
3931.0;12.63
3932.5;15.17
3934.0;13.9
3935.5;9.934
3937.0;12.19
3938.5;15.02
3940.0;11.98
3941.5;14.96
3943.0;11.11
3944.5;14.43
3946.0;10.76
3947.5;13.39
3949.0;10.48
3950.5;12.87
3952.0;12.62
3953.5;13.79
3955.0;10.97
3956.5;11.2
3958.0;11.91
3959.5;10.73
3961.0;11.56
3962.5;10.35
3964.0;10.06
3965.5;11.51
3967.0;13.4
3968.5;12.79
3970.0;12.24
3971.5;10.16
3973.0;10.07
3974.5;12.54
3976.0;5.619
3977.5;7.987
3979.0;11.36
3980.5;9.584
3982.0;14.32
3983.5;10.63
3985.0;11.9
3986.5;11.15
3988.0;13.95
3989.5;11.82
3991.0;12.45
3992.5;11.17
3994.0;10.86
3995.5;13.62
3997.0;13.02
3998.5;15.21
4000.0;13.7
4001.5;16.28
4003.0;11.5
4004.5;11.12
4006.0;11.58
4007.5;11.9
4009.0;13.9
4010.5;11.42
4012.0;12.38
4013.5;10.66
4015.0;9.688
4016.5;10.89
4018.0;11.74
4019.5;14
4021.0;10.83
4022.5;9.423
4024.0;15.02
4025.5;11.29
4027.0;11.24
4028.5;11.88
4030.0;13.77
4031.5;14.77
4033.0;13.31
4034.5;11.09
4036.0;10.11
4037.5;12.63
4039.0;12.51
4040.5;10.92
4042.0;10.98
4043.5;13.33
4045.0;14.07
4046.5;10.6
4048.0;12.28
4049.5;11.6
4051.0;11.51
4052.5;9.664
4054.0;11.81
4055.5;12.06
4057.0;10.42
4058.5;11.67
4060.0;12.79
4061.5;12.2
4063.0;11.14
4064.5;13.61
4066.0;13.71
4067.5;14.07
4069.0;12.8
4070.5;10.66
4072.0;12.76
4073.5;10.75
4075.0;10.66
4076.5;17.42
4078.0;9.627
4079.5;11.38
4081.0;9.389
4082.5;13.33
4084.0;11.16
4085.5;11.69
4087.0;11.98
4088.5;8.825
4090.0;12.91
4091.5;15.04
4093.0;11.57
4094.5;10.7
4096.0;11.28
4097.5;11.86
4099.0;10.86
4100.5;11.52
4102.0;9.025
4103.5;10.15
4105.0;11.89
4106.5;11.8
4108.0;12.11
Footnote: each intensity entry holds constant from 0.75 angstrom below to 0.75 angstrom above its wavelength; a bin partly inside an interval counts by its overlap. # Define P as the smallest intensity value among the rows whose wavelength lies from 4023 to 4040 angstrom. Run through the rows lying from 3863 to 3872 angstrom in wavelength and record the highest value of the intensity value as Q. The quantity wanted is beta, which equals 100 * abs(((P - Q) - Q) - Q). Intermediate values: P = 10.11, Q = 17.6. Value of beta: 4269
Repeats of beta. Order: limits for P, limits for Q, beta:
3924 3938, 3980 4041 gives 3891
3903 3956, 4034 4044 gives 3012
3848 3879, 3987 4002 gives 3771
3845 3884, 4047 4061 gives 2857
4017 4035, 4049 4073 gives 3279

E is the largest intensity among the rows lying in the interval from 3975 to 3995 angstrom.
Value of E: 14.32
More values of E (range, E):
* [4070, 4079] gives 17.42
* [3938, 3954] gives 15.02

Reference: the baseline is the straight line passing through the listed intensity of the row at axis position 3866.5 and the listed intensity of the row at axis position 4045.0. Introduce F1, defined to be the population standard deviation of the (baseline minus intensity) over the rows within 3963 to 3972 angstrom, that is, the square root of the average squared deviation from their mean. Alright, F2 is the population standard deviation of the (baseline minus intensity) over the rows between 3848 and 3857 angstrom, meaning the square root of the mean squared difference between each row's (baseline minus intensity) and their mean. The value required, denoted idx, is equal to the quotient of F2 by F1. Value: 1.31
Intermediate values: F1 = 1.3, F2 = 1.6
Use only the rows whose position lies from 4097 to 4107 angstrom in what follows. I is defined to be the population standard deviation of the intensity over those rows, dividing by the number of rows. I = 1.01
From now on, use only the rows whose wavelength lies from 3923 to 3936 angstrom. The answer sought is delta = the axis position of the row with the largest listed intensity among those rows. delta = 3932.5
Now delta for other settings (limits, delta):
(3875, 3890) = 3877.0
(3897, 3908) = 3902.5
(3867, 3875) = 3869.5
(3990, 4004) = 4001.5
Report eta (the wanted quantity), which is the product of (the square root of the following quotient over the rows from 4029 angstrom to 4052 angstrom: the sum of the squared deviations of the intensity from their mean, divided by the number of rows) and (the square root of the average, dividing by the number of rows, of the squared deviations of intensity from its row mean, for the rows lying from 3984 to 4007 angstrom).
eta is 2.1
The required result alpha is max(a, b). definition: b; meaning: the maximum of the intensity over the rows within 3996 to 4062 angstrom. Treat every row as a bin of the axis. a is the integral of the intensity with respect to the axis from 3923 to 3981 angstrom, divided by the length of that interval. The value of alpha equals 16.3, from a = 11.9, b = 16.28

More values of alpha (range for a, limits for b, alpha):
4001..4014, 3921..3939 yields 15.2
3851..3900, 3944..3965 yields 14.4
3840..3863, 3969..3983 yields 14.3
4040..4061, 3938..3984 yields 15.0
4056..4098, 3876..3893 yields 15.8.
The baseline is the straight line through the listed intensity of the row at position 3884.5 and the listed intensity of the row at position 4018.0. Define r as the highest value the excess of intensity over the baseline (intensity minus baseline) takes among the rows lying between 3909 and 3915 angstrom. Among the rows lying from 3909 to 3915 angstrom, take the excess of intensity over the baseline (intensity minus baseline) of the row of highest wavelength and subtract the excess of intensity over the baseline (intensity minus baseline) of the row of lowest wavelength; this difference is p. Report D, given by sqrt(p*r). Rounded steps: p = 0.7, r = 2.5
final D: 1.3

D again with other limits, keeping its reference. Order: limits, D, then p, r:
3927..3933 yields 3.0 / 2.1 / 4.3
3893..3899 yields 0.5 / 0.1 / 3.7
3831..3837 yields 3.9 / 2.8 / 5.3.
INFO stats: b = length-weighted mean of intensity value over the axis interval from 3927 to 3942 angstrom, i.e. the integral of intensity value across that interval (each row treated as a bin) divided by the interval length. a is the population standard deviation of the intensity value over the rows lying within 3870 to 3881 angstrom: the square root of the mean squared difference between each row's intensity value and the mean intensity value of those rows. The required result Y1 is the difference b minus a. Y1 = 11.7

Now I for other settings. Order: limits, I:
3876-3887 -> 1.48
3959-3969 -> 1.15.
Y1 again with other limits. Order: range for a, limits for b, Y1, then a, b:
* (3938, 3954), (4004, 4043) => 10.3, 1.6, 11.90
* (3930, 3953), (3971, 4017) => 10.0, 1.7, 11.70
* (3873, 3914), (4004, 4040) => 10.3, 1.6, 11.96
